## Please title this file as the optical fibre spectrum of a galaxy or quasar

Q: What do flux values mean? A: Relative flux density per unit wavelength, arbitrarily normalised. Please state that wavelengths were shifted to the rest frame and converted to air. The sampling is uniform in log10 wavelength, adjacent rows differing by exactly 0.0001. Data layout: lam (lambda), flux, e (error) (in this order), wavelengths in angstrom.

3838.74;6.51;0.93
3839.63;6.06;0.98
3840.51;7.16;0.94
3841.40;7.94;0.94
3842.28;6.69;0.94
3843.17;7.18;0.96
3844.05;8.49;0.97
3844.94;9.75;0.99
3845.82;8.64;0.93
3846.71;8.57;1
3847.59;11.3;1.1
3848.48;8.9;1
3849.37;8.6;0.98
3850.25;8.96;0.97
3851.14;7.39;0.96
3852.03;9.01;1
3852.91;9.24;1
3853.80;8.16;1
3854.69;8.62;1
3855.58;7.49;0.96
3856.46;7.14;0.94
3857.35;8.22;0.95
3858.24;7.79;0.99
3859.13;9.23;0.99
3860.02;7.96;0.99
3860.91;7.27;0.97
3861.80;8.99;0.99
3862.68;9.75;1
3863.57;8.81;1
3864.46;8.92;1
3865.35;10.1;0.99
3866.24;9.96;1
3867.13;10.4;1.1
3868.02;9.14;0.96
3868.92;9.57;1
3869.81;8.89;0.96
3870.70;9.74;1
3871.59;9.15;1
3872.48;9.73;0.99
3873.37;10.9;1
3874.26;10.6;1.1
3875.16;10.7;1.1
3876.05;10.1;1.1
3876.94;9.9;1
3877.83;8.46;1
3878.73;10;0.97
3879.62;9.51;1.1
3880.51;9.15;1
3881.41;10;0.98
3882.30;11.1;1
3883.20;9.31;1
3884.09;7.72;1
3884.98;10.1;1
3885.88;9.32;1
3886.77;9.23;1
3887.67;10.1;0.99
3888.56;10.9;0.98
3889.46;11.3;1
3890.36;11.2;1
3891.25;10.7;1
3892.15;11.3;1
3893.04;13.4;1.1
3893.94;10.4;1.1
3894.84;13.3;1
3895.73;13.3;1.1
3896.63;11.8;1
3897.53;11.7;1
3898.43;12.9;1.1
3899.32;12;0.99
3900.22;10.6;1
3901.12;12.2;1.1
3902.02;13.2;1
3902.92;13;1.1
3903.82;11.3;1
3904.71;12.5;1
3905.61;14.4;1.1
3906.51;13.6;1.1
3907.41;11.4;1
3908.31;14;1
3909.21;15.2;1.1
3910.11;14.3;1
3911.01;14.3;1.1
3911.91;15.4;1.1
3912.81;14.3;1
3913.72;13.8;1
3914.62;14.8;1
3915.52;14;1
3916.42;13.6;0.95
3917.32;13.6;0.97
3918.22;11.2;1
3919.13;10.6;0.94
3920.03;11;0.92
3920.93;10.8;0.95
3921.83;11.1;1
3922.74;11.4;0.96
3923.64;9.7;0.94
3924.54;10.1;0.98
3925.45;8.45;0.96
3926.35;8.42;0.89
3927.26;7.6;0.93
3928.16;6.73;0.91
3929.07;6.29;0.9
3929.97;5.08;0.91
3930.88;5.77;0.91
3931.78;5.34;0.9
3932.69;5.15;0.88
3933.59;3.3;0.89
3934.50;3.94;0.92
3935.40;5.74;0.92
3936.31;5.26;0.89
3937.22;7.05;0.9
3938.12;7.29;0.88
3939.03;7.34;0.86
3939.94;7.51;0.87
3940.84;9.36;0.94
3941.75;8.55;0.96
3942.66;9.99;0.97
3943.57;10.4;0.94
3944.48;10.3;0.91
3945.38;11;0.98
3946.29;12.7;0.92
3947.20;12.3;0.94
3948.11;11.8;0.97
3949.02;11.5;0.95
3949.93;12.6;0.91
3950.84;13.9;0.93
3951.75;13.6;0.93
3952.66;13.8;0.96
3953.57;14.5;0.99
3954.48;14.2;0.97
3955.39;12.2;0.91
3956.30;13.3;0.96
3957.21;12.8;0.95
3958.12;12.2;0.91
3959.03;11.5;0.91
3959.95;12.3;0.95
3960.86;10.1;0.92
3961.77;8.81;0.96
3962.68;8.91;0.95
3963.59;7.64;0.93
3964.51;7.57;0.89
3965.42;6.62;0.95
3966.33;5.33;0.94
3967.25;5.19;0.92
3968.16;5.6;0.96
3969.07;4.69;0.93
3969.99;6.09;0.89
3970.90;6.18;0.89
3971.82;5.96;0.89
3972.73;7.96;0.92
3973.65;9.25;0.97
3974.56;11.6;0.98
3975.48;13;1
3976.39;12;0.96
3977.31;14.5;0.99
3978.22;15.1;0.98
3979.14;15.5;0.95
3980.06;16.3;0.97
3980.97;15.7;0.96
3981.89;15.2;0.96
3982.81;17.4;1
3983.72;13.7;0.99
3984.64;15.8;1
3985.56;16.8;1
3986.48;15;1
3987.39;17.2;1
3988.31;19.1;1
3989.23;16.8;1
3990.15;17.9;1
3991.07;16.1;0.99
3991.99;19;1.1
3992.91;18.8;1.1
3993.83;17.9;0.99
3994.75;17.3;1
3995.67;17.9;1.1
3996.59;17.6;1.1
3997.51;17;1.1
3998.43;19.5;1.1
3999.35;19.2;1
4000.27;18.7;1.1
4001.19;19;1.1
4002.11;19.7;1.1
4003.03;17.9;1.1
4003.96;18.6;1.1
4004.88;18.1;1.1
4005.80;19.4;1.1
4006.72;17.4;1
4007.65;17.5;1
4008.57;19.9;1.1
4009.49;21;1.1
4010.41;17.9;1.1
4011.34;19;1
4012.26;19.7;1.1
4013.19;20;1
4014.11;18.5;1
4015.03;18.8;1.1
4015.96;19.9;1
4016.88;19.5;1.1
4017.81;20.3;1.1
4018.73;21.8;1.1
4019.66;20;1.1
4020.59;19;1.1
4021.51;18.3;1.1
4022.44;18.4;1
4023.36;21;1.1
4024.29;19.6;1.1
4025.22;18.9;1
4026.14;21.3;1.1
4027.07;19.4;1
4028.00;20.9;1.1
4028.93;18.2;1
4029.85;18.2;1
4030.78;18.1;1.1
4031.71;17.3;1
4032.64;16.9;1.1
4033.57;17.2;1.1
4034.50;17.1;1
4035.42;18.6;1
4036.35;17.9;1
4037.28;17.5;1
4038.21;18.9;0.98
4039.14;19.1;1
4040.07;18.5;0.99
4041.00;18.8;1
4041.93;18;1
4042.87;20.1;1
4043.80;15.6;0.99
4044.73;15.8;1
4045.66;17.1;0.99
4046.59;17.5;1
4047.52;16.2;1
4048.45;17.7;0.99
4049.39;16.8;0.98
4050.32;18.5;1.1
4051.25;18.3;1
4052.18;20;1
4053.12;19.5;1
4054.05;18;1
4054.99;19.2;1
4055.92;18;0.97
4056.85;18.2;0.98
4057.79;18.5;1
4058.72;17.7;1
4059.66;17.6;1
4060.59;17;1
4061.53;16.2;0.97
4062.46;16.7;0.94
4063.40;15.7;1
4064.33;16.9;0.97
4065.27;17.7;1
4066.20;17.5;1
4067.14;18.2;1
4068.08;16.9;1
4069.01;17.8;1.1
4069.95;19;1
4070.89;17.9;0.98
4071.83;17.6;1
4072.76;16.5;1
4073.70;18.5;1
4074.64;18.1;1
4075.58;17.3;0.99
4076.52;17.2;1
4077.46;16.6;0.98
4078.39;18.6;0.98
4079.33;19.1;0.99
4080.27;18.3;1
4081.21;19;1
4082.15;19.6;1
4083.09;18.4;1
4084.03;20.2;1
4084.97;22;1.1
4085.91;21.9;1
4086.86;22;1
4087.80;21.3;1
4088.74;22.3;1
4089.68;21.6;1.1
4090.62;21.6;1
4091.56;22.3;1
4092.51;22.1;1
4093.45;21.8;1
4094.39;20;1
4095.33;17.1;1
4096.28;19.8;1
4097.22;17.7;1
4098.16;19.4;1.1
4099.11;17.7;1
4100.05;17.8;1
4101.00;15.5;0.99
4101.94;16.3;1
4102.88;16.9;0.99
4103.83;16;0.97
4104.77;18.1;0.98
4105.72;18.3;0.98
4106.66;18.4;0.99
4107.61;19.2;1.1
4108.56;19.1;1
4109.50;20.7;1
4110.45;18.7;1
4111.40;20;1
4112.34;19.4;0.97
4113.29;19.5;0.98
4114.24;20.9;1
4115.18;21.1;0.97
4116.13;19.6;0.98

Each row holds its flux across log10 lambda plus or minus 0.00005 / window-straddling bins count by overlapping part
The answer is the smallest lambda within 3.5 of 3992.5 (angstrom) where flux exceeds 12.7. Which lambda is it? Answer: 3989.23 angstrom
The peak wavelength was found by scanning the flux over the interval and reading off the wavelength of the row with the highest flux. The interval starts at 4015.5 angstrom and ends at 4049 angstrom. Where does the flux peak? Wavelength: 4018.73 angstrom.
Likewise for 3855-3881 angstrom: 3873.37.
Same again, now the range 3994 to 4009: 4008.57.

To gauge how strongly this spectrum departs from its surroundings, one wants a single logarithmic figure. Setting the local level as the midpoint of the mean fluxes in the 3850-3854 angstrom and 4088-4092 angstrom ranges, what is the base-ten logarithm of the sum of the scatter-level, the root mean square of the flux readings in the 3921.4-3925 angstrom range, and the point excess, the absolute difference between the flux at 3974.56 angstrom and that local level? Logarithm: 1.15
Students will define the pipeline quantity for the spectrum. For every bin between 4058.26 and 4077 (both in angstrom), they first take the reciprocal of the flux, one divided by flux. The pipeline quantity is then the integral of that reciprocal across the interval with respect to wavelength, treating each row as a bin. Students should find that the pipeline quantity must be 1.1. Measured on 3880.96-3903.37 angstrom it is 2.0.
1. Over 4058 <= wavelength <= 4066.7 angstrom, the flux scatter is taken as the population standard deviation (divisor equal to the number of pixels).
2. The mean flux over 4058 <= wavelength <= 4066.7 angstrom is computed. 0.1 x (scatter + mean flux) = 1.77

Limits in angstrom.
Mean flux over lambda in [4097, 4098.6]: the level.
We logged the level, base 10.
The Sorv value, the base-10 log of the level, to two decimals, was 1.27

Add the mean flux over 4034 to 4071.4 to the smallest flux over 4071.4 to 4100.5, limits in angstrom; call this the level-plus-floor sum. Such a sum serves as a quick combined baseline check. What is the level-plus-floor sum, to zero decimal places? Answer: 34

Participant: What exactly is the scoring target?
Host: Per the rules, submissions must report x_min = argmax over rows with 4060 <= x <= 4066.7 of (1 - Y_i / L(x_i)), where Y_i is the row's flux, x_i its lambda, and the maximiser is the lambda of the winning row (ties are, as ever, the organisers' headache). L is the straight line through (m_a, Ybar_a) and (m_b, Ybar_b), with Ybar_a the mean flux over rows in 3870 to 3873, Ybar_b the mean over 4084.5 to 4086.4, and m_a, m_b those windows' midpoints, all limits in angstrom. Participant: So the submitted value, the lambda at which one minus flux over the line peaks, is 4063.40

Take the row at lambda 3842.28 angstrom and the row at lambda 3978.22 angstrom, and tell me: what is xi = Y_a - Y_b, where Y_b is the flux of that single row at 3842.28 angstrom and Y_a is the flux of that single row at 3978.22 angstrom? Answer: 8.4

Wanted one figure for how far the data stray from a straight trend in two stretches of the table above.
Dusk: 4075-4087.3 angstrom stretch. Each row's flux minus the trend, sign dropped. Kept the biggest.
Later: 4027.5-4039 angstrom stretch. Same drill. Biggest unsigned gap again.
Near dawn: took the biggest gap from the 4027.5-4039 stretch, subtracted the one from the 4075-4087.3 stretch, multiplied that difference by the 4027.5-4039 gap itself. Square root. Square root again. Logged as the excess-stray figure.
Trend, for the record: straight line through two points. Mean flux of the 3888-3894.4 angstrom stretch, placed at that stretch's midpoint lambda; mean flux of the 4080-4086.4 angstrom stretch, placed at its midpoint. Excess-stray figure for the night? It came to 1.1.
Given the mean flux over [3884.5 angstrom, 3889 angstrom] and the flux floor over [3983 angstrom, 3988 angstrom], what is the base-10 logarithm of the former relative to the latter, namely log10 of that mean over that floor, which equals -0.140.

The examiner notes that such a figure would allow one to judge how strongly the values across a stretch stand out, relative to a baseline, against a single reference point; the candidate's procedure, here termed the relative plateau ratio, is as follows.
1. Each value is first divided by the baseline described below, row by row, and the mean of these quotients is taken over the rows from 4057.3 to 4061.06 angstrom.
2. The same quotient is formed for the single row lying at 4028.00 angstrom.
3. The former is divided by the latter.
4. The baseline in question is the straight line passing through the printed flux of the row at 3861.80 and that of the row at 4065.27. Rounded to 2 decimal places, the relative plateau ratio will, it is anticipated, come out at 0.78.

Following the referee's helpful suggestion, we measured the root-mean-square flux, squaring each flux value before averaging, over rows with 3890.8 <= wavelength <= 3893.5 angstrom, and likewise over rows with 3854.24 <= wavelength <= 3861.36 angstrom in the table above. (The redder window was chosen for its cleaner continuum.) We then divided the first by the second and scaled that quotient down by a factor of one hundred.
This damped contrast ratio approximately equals 0.015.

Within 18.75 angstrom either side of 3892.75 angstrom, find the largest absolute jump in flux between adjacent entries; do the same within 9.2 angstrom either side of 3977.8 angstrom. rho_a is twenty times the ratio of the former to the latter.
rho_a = 16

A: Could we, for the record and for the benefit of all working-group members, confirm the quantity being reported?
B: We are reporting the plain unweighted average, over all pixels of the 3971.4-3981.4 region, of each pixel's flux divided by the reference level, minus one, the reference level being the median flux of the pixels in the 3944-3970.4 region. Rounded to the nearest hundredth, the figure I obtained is 0.08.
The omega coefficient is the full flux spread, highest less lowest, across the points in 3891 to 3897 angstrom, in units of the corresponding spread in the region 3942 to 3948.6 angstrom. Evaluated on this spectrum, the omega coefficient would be 1.1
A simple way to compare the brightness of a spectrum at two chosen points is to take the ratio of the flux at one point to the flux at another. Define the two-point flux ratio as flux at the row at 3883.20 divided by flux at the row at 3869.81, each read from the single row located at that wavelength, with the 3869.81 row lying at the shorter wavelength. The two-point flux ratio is 1.05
